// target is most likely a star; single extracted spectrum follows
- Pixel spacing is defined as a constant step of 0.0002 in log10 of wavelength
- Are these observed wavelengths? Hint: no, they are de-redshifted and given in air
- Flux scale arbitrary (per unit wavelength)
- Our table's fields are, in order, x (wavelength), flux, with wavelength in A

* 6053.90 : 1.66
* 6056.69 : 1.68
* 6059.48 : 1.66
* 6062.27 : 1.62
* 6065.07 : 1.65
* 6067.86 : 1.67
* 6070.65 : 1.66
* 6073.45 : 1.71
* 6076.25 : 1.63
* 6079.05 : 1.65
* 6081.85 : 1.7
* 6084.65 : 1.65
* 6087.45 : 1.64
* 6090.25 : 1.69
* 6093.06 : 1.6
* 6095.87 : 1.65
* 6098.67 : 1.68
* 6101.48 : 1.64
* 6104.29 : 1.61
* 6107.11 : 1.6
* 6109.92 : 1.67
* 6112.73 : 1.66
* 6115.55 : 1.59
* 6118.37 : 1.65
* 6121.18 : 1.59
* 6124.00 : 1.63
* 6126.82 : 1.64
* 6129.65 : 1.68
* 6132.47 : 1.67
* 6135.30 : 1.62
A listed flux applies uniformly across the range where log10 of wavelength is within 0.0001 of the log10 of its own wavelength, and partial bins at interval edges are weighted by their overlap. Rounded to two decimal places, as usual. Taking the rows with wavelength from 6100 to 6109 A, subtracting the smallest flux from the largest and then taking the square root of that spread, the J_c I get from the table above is 0.20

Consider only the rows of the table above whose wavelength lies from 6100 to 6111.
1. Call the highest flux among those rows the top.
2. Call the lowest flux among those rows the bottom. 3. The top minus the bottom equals 0.070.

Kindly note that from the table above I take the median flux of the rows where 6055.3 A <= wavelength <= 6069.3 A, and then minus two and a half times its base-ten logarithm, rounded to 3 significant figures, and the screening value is -0.550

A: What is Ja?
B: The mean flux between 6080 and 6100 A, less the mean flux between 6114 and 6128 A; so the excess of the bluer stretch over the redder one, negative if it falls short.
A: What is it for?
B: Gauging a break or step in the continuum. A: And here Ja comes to 0.039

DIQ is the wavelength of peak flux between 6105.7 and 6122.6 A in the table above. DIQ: 6109.92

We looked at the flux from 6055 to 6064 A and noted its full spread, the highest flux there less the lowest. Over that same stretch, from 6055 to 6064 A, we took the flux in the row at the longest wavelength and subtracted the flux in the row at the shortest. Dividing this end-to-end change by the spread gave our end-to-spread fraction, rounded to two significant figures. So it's -1.0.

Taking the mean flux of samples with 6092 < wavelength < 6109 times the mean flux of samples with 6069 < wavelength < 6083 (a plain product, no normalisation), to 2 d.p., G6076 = 2.72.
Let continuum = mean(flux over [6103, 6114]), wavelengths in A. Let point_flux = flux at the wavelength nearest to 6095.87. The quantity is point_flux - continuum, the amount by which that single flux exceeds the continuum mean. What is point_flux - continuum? 0.015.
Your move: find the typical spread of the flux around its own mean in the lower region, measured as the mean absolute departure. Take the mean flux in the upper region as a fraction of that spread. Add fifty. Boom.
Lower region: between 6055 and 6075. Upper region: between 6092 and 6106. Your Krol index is 135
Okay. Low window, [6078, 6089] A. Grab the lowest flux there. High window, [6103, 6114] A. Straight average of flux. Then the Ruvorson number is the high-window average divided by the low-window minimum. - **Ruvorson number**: 0.997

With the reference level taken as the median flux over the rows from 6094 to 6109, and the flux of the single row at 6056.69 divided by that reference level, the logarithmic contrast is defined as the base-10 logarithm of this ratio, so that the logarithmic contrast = 0.010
